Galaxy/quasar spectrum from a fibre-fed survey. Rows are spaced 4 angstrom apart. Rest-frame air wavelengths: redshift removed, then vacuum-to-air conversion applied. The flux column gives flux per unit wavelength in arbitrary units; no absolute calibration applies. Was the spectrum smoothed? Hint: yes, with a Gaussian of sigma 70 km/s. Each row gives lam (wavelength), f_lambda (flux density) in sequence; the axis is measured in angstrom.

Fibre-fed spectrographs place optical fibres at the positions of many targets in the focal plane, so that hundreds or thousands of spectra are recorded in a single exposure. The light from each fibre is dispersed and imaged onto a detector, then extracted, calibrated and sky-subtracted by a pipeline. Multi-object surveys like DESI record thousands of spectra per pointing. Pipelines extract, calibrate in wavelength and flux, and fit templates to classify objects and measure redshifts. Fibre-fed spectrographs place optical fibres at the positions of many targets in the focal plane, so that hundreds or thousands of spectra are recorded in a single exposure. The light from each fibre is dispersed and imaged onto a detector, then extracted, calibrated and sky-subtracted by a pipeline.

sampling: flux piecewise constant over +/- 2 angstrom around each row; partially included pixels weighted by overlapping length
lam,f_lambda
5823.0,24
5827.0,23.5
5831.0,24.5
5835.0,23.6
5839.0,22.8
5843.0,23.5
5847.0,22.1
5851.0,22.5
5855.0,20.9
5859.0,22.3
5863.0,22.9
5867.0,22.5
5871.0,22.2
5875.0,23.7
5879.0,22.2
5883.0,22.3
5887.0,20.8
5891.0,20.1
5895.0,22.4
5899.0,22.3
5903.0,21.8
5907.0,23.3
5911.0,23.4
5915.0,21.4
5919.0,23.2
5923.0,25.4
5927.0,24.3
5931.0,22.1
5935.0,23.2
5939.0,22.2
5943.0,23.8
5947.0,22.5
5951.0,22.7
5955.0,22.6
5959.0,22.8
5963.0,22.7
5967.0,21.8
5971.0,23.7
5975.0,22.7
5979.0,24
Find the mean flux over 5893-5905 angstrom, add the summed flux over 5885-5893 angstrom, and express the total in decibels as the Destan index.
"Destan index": 18.0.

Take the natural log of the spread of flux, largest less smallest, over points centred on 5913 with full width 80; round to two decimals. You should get 1.67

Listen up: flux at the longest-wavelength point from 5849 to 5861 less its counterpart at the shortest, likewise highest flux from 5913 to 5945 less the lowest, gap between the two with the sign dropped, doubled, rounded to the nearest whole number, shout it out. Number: 8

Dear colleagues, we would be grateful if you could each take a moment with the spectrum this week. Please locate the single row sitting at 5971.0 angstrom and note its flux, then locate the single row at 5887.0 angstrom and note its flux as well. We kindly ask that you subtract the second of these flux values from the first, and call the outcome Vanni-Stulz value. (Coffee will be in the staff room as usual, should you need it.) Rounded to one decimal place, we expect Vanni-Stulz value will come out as 2.9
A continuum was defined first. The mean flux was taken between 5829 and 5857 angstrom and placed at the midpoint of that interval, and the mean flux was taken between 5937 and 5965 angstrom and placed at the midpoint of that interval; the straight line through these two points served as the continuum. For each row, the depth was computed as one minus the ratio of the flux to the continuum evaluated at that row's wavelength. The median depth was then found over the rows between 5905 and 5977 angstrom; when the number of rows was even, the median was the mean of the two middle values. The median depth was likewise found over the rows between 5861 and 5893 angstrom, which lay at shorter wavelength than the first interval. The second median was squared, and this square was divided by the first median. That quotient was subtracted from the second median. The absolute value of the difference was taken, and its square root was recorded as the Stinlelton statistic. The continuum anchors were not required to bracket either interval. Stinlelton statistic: 1.59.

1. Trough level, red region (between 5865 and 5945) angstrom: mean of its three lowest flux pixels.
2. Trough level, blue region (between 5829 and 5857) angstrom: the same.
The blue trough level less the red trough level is 1.1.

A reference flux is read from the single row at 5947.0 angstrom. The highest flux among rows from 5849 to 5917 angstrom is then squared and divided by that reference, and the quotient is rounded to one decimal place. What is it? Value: 25.0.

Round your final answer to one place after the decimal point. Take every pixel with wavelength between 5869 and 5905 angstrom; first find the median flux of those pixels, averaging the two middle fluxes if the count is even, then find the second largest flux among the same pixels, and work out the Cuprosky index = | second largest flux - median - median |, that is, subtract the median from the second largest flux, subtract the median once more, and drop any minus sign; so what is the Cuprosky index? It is 22.0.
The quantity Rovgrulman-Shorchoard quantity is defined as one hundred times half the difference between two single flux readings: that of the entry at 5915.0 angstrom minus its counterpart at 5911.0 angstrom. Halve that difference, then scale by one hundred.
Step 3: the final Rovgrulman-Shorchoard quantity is -100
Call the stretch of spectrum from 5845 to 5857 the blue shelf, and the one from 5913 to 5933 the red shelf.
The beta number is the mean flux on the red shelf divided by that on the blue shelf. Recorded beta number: 1.07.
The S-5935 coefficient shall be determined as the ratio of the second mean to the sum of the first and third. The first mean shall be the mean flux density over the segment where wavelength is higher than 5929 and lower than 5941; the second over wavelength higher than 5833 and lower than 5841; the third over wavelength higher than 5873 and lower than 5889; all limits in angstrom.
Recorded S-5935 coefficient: 0.518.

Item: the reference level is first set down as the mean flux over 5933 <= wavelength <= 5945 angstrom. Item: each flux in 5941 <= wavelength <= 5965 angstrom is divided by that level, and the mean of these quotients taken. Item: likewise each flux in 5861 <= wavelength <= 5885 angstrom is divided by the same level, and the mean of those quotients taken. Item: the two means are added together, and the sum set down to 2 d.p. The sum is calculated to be 1.97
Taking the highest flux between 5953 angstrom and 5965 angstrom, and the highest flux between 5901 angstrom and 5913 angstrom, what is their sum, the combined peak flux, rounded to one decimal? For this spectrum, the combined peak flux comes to 46.2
